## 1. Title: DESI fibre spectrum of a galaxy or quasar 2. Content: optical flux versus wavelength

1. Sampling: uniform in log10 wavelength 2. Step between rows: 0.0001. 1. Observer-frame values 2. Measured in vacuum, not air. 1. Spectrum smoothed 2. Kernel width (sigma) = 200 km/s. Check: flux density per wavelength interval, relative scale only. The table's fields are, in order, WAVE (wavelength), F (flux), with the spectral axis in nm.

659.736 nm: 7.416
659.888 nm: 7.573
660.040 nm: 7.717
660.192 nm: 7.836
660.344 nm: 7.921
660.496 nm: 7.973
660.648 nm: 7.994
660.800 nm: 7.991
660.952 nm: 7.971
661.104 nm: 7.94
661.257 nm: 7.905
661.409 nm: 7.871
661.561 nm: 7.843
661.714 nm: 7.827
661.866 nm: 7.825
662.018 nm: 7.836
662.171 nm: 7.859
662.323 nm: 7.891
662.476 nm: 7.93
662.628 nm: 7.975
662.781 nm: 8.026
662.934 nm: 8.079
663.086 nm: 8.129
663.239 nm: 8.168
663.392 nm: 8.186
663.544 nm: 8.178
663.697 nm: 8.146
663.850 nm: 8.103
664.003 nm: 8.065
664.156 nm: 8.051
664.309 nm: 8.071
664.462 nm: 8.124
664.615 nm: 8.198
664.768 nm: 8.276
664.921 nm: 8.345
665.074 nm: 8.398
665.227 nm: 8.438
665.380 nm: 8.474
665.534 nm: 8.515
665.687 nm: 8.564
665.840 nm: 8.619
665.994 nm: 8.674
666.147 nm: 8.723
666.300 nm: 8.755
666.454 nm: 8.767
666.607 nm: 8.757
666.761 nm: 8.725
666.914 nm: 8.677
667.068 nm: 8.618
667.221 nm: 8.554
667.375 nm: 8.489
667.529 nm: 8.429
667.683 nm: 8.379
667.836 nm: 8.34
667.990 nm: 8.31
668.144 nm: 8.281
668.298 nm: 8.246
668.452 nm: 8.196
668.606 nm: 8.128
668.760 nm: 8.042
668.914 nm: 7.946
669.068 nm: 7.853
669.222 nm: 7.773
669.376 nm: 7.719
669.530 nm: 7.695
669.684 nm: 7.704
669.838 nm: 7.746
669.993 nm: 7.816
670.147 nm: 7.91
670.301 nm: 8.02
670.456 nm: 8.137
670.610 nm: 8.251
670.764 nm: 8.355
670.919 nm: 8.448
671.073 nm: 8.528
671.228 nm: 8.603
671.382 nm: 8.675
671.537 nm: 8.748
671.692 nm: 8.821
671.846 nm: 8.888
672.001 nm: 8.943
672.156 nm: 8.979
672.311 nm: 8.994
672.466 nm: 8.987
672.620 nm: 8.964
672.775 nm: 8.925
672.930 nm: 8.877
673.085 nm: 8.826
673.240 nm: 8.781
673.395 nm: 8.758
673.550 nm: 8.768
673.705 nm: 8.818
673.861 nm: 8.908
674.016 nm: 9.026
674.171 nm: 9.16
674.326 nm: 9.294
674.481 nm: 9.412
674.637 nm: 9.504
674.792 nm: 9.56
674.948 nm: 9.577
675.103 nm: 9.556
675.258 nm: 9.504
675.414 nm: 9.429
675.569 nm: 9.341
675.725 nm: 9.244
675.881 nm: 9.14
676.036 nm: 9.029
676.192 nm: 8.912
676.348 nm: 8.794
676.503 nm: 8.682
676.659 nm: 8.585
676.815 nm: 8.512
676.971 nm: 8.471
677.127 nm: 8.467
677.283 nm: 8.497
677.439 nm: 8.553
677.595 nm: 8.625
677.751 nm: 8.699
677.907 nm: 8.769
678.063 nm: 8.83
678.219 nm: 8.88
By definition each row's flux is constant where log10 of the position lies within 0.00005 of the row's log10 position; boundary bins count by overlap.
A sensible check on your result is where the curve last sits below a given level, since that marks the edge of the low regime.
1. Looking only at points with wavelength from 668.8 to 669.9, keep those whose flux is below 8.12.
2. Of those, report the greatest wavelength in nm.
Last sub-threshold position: 669.838 nm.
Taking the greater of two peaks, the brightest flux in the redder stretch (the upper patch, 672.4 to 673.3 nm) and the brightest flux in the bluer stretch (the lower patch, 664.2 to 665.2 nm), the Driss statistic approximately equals 9.0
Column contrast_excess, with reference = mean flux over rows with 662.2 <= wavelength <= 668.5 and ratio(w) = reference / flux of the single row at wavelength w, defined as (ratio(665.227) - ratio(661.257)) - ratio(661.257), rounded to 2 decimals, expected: -1.12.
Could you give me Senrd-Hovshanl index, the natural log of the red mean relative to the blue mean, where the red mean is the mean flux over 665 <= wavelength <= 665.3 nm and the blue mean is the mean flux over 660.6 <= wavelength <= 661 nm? 0.05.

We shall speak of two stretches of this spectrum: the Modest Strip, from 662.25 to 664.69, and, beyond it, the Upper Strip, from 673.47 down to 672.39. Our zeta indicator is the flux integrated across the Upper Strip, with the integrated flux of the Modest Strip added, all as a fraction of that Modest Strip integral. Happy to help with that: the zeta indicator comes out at 1.5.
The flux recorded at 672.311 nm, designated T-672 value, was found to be 8.994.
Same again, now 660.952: 7.971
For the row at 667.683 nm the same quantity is 8.379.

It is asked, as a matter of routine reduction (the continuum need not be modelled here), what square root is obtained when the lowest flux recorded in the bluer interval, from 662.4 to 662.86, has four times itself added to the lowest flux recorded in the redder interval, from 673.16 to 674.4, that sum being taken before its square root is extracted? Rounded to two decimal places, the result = 6.36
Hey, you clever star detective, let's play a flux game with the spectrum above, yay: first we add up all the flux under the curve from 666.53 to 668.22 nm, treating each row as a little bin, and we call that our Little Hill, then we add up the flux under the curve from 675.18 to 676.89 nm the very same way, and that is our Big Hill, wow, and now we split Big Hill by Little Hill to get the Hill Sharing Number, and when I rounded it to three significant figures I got 1.07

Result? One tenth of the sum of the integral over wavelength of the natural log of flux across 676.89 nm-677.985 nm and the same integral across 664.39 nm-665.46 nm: 0.462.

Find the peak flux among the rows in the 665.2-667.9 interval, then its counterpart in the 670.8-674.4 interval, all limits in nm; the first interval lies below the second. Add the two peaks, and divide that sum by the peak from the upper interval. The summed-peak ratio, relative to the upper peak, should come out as 1.94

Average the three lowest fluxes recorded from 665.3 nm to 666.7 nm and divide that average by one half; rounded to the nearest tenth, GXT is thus 17.0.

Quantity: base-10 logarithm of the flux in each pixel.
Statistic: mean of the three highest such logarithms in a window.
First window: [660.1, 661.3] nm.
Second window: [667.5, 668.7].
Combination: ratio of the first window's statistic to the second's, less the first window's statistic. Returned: 0.075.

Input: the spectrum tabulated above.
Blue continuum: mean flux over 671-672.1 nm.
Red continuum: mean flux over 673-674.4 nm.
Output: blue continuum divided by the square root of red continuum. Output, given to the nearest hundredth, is 2.93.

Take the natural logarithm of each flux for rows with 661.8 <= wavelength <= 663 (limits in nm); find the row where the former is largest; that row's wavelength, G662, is 662.934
